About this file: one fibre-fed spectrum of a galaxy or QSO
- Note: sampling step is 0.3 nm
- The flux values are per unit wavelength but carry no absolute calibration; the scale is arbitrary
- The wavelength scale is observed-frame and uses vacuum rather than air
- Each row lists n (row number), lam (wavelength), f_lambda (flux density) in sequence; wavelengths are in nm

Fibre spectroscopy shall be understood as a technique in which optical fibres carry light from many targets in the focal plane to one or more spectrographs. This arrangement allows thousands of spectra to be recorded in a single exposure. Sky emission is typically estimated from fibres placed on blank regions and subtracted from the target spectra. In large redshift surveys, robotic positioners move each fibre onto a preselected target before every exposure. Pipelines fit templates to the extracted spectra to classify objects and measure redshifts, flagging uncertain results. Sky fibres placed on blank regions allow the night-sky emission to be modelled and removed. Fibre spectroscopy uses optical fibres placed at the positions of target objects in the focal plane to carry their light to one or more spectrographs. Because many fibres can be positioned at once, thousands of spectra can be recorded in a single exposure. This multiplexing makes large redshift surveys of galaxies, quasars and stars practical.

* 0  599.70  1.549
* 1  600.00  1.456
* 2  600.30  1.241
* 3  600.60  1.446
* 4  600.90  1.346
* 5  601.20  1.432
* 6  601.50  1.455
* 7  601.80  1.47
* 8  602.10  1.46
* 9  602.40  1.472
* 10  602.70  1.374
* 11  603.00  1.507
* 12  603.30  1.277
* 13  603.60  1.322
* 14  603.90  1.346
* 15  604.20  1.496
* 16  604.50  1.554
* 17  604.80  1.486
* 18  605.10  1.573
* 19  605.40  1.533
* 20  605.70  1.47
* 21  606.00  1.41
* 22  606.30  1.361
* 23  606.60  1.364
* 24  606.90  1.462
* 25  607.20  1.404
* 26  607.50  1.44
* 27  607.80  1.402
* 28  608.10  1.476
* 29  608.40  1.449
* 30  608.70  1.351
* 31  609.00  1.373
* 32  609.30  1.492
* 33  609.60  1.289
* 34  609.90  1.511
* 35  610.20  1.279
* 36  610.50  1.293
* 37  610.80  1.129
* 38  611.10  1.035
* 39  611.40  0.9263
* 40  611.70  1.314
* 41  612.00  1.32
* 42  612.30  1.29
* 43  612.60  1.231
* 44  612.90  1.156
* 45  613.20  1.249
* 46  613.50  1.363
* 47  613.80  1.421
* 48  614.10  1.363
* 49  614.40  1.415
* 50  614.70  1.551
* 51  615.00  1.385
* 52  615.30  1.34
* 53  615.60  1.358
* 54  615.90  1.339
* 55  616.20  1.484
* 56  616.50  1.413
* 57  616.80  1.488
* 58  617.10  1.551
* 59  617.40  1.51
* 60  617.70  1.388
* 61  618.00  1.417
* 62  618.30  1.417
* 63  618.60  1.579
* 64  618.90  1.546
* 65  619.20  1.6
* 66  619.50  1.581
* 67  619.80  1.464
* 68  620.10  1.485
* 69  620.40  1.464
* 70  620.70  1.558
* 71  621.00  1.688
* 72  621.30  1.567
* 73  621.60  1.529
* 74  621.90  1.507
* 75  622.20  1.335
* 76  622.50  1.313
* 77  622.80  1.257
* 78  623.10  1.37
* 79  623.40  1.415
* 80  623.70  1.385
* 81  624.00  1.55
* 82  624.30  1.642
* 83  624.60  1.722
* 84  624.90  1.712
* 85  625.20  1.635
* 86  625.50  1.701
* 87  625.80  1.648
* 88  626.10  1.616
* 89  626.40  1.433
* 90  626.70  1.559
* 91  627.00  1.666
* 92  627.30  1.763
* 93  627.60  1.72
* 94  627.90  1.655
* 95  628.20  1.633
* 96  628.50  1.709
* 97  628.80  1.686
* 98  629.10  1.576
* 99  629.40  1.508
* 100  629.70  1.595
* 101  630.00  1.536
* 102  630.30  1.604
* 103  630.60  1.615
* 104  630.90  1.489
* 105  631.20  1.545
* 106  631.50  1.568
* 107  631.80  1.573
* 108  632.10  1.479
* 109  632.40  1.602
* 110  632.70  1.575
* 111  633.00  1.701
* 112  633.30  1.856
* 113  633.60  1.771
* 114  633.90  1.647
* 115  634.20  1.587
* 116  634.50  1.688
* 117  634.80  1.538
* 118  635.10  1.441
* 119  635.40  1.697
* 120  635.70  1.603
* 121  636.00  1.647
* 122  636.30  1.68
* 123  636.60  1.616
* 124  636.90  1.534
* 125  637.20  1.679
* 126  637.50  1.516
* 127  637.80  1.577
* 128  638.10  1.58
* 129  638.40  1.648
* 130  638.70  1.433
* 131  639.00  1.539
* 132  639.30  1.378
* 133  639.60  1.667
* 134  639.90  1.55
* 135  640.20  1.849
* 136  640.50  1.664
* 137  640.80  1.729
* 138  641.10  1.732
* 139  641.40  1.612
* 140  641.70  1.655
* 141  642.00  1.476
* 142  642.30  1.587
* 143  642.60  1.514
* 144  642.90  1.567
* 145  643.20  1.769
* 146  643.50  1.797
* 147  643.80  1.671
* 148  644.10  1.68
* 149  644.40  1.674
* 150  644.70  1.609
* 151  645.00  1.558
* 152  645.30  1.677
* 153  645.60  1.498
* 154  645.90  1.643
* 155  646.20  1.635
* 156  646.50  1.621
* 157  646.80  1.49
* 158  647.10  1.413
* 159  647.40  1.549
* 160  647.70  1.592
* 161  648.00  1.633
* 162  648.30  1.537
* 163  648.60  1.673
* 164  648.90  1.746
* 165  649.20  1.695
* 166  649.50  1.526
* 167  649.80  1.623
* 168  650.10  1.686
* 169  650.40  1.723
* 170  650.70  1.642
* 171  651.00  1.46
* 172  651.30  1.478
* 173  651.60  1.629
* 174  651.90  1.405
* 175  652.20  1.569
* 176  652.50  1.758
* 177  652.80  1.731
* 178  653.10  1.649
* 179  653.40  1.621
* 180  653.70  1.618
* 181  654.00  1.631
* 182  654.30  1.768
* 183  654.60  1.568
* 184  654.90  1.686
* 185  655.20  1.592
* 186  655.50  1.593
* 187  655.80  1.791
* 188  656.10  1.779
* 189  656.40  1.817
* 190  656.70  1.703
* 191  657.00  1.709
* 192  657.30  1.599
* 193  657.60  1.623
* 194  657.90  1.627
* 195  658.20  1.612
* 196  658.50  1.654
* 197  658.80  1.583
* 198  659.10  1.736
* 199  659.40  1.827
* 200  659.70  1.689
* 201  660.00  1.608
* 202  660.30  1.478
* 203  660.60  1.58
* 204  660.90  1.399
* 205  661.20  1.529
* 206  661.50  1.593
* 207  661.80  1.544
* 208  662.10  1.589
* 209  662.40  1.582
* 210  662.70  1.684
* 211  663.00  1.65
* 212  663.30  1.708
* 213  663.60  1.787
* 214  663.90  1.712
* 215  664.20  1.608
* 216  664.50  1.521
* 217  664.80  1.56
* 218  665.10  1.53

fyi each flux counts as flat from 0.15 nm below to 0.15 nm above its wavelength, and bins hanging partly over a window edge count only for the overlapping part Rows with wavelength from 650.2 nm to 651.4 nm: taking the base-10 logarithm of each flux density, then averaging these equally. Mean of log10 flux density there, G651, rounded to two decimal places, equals 0.20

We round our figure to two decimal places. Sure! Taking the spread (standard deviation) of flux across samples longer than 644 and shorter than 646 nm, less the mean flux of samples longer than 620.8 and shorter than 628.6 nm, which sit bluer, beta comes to -1.50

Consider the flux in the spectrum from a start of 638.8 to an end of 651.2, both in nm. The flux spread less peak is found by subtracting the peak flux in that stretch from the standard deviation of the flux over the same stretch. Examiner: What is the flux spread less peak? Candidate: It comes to -1.75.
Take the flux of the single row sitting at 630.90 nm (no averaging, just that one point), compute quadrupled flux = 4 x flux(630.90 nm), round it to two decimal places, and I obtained 5.96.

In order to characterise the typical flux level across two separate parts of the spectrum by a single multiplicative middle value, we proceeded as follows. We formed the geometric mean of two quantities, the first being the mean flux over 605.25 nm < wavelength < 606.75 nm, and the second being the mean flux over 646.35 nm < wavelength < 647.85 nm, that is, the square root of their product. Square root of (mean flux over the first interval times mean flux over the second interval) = 1.48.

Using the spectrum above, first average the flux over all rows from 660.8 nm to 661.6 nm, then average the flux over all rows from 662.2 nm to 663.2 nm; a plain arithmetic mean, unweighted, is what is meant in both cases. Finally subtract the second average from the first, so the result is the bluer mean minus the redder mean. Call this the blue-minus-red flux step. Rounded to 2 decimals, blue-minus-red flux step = -0.13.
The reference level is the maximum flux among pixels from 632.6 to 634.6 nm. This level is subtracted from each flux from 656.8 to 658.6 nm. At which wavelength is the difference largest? 657.00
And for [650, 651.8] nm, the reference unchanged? 650.40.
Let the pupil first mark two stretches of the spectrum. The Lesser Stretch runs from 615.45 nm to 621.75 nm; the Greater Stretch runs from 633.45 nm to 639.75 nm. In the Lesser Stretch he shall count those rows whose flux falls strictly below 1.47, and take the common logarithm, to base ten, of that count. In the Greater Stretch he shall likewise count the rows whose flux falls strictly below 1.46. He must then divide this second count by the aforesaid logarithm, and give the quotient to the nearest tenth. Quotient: 3.3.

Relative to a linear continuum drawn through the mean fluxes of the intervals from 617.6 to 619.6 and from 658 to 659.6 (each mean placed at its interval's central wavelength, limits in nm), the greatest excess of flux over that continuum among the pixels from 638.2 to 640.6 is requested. 0.25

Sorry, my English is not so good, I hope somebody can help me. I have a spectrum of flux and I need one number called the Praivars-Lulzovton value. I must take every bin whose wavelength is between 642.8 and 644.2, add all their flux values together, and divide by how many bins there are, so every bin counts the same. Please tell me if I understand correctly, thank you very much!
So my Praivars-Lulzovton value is 1.70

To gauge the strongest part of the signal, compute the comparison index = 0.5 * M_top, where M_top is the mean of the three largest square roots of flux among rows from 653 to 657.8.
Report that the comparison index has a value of 0.67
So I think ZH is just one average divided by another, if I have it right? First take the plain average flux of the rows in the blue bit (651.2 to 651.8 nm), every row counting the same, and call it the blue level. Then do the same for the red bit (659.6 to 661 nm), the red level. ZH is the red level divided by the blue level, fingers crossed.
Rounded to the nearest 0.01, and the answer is 1.00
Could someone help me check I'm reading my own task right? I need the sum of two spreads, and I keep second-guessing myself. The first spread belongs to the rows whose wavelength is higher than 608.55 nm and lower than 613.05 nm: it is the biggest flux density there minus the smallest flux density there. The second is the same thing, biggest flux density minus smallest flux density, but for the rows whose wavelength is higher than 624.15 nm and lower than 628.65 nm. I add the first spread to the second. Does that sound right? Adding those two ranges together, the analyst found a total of 0.91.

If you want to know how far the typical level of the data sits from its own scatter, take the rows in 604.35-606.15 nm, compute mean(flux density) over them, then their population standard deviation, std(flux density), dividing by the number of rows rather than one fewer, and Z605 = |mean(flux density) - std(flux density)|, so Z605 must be 1.45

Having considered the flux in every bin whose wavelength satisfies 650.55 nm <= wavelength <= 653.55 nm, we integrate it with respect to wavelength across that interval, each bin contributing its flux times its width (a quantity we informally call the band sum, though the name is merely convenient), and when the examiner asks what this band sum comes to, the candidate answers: 4.78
